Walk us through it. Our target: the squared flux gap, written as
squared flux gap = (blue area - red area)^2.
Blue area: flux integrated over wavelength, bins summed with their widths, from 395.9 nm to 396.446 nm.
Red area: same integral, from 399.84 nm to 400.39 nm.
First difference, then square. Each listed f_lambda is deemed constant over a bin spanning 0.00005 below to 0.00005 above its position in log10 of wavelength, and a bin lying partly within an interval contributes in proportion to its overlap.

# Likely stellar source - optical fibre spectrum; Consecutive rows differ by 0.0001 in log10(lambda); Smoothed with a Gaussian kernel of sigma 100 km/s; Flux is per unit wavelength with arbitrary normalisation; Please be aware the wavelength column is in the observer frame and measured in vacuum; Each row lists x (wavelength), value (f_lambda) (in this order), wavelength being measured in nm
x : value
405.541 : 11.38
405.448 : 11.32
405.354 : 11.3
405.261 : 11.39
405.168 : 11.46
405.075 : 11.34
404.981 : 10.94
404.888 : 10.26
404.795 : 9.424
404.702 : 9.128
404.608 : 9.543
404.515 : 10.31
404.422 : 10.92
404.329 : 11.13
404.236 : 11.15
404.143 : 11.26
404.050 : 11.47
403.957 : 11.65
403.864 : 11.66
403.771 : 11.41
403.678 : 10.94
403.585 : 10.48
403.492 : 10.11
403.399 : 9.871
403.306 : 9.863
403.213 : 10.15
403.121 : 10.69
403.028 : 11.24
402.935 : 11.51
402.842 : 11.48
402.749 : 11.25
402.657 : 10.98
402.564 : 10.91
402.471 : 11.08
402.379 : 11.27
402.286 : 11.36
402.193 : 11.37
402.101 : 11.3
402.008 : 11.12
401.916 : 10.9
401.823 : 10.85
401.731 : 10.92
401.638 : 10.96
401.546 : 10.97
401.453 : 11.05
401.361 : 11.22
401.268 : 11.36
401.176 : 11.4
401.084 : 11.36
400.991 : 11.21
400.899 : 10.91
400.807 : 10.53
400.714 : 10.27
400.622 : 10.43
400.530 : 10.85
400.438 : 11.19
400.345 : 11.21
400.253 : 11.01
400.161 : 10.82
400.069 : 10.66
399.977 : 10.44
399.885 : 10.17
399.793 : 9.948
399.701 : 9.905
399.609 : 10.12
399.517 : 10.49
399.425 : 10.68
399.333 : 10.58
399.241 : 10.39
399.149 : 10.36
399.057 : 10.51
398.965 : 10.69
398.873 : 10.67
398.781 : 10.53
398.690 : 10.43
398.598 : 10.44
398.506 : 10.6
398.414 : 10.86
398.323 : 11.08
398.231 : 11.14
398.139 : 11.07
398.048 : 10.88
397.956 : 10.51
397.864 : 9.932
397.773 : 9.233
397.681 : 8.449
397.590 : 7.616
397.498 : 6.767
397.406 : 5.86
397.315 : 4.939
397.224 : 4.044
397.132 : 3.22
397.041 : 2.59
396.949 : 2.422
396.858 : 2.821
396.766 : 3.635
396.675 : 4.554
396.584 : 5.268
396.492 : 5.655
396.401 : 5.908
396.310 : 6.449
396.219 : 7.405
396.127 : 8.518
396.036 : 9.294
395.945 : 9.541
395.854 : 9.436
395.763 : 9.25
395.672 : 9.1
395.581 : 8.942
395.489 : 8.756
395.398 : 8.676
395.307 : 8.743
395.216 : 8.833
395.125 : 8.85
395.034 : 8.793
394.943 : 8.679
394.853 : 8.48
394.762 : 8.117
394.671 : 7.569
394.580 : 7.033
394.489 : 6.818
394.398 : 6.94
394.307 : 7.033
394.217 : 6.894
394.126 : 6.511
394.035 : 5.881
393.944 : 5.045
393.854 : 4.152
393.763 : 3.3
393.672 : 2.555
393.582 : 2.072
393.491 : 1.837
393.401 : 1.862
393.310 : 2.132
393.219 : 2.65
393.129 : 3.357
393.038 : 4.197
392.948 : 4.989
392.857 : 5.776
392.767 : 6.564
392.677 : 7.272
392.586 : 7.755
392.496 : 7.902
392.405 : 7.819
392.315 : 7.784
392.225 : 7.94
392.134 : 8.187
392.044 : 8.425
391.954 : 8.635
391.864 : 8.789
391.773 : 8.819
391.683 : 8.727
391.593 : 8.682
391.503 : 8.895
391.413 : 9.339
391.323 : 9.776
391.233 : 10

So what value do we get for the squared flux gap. 2.6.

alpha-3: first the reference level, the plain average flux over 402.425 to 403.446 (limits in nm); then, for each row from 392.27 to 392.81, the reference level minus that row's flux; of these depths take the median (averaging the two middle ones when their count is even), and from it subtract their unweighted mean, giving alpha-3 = -0.25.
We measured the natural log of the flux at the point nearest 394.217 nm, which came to 1.9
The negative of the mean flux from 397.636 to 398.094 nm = -9.8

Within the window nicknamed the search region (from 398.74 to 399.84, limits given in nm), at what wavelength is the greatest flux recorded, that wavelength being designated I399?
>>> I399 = 398.965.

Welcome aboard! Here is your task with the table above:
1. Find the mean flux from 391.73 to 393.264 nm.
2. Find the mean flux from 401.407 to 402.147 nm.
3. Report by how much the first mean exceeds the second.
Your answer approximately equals -4.1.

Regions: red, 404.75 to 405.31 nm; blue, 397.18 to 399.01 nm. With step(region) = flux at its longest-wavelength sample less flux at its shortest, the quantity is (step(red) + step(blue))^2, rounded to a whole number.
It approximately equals 74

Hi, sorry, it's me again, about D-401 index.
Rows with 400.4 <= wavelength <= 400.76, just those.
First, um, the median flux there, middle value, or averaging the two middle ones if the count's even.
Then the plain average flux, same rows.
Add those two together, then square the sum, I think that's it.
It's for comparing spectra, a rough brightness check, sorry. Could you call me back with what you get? 455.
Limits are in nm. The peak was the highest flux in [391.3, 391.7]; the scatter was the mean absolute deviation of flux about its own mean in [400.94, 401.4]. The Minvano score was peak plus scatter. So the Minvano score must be 9.9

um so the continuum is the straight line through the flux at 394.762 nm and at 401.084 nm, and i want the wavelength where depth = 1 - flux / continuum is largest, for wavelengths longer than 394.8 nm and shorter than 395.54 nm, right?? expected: 395.398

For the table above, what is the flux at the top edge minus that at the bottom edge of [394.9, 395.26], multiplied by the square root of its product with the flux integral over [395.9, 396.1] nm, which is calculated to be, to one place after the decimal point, 0.1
